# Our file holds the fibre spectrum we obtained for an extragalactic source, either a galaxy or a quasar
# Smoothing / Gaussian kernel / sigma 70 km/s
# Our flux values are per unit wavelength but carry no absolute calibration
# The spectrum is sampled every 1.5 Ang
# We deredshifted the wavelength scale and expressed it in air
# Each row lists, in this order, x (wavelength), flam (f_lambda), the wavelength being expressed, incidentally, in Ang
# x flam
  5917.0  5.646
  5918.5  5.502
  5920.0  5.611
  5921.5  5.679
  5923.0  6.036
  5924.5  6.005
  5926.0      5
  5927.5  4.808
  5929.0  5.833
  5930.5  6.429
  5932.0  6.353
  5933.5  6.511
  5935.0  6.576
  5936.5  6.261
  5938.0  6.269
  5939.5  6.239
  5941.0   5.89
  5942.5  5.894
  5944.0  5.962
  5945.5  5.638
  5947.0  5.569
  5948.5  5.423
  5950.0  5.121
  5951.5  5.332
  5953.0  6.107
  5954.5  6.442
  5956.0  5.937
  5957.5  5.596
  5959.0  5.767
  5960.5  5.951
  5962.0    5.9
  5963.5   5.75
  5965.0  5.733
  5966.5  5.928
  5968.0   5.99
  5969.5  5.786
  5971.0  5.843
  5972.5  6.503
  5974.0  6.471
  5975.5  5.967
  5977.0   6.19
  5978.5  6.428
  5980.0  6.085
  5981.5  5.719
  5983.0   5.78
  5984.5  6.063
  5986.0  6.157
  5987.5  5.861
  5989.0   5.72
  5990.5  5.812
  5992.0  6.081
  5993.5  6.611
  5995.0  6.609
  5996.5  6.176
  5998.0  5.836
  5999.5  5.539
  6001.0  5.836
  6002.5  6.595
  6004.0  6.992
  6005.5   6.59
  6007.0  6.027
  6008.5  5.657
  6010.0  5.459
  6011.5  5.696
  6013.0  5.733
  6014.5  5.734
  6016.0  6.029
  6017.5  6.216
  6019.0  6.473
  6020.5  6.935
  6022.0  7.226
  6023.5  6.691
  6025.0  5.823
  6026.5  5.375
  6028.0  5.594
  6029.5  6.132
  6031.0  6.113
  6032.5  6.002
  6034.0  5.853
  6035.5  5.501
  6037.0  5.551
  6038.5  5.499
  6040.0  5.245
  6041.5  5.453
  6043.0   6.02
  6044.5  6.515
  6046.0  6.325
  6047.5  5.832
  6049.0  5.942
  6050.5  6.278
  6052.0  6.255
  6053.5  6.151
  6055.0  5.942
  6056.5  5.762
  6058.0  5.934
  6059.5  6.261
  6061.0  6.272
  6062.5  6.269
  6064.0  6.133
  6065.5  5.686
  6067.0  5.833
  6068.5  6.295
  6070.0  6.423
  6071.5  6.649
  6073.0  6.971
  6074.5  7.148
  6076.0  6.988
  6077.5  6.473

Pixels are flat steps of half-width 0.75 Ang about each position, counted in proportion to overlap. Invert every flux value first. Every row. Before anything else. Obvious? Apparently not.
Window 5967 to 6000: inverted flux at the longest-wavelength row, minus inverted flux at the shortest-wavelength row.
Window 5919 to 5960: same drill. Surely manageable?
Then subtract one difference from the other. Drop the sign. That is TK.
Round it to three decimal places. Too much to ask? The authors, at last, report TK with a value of 0.018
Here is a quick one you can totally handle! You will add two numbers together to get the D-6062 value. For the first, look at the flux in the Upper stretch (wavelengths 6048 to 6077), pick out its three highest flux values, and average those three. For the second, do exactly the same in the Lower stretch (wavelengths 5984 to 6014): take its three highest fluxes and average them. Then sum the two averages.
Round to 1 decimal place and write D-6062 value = 13.8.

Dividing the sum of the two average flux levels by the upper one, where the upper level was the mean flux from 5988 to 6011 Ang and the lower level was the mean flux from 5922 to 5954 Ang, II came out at 1.96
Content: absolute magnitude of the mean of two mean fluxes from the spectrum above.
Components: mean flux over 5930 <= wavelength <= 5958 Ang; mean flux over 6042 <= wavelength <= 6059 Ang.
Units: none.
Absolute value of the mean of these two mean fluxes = 6.03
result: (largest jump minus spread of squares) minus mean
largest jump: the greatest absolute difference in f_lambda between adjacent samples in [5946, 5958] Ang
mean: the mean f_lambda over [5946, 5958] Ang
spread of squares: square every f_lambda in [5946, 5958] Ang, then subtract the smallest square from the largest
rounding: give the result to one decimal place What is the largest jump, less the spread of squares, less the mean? -20.2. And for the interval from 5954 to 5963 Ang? -15.6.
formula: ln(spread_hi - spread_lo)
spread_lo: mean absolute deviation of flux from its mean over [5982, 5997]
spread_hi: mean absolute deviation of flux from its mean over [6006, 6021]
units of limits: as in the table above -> -2.3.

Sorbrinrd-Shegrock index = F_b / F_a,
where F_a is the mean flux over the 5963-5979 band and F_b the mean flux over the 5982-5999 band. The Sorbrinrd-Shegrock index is 1.00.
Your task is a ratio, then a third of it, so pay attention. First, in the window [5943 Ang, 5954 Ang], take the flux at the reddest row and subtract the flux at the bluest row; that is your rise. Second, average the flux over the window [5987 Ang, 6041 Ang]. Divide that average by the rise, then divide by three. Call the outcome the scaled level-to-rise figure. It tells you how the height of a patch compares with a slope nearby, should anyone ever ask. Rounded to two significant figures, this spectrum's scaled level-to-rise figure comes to 14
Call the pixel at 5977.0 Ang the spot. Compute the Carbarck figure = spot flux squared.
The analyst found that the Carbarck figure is 38.3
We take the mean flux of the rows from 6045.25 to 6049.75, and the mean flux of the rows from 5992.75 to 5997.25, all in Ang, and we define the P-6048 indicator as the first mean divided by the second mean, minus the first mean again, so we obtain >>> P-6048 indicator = -5.1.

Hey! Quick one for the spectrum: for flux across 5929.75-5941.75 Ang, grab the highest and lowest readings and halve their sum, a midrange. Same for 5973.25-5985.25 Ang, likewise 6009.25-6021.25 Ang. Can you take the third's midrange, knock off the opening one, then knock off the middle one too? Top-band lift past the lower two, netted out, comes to -6.1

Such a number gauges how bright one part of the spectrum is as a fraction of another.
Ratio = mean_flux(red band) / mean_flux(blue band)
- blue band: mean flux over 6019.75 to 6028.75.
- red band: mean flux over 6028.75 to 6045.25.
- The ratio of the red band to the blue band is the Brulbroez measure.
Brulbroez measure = 0.93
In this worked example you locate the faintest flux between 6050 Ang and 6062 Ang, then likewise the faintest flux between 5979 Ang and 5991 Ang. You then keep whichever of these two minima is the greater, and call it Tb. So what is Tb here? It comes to 5.76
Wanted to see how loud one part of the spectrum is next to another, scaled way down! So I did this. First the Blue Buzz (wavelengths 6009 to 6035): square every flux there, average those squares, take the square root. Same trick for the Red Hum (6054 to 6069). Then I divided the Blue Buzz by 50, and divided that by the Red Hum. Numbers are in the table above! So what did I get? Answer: 0.0201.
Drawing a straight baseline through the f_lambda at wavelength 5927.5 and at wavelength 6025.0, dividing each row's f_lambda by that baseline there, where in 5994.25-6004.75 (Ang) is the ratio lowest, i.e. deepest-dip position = 5999.5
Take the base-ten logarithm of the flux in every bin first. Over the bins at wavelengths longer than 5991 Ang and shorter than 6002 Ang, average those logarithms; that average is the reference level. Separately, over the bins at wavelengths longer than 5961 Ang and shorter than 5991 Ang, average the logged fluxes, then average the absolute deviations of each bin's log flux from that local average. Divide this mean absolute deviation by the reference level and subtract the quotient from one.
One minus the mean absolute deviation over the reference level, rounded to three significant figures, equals 0.982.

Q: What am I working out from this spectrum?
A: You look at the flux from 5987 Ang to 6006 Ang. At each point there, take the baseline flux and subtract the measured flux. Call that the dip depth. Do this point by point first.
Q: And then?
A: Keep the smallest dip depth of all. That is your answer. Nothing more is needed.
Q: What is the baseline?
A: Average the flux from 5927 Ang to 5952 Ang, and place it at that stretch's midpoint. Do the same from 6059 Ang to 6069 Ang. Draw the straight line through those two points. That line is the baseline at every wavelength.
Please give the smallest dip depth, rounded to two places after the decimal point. -0.99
